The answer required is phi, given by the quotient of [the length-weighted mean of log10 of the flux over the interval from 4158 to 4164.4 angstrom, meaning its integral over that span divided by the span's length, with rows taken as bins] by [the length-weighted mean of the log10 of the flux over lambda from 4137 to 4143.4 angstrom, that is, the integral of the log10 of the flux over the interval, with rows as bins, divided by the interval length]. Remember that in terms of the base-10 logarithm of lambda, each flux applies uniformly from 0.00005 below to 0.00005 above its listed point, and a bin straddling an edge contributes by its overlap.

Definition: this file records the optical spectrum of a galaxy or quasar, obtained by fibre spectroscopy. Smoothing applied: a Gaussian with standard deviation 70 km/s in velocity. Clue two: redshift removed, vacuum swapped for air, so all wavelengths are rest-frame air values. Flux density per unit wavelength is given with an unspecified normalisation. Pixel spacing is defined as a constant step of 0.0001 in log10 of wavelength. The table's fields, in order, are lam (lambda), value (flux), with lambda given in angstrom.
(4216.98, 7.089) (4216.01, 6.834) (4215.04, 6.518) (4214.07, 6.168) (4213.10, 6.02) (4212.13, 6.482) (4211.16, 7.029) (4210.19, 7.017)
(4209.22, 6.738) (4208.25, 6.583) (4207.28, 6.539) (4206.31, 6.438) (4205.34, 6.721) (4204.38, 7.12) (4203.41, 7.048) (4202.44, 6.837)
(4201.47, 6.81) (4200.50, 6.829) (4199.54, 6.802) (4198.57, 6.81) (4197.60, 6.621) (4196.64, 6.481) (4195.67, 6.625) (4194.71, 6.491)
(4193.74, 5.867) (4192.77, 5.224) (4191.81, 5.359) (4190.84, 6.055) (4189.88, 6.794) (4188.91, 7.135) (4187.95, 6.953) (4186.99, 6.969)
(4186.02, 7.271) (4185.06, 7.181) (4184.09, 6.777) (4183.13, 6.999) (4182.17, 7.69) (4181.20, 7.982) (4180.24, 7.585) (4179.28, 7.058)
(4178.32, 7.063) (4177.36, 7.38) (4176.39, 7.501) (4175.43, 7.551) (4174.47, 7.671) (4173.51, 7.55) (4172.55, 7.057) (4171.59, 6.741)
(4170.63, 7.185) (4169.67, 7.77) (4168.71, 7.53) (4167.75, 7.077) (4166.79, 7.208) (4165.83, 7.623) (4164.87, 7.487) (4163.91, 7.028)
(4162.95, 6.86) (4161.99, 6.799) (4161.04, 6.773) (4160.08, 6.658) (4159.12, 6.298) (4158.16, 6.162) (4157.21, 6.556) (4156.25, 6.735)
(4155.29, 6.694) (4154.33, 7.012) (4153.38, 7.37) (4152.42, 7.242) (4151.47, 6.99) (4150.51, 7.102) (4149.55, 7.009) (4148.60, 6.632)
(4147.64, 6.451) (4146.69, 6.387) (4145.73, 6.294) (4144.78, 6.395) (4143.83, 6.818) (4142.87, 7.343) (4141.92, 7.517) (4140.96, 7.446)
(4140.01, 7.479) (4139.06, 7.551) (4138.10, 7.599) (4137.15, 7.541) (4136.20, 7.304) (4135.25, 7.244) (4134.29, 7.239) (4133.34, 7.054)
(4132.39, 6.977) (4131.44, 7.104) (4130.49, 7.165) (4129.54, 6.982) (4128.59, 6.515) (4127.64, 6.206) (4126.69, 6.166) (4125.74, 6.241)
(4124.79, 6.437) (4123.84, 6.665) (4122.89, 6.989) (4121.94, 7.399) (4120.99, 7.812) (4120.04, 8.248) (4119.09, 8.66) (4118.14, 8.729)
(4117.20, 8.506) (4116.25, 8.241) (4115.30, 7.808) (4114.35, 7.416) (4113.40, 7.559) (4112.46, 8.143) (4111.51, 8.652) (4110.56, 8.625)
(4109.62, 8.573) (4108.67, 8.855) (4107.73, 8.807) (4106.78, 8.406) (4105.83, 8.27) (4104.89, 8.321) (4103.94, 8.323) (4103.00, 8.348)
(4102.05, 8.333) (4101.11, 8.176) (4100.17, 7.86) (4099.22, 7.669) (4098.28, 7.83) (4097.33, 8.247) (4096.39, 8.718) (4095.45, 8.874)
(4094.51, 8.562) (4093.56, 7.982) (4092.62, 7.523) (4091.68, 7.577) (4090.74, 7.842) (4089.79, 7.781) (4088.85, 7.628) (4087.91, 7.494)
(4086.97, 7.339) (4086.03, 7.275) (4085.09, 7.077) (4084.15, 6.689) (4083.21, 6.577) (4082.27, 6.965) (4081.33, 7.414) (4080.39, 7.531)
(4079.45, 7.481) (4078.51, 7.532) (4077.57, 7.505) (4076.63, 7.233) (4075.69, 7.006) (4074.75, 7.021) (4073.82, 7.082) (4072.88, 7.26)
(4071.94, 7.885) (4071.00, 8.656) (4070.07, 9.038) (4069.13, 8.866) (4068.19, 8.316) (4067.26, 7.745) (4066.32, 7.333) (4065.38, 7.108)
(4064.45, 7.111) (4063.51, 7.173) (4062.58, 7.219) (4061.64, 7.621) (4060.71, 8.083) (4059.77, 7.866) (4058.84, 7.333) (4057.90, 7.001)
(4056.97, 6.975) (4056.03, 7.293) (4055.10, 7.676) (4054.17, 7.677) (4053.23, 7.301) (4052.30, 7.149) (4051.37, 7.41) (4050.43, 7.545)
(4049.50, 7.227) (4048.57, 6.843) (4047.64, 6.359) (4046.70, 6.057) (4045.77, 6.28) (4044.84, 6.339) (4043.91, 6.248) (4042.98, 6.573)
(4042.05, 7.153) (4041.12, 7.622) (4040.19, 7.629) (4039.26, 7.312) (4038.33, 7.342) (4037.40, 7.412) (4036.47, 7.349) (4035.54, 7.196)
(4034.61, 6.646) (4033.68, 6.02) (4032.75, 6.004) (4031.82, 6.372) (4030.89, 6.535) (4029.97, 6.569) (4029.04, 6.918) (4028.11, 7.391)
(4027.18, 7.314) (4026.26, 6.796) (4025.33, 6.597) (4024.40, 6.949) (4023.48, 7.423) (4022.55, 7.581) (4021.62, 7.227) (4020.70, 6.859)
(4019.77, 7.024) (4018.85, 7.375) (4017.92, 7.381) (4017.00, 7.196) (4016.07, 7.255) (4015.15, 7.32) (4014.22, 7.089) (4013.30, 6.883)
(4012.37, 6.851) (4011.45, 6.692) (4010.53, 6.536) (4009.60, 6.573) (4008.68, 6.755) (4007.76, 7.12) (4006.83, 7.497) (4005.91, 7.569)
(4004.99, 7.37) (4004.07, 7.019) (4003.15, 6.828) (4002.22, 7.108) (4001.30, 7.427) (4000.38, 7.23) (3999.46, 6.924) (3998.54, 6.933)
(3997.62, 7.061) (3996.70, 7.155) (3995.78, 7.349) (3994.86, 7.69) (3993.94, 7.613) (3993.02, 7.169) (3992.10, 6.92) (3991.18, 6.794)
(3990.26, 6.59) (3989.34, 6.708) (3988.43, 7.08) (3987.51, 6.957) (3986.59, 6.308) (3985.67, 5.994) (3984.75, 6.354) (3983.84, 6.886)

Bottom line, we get 0.94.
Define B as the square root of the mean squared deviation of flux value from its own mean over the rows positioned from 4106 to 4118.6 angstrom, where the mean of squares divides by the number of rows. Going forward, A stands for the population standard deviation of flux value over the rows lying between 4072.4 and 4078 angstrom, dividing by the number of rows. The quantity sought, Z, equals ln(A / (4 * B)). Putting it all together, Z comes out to -2.4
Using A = 0.2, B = 0.46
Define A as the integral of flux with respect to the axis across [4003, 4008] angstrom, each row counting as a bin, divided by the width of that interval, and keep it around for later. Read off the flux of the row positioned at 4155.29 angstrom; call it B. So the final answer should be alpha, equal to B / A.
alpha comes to 0.92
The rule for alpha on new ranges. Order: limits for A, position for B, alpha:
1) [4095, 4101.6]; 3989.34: 0.82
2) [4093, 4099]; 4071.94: 0.95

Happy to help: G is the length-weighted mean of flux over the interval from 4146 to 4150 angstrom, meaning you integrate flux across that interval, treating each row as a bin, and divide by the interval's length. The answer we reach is 6.6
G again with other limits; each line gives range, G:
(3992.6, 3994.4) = 7.4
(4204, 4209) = 6.7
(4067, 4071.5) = 8.6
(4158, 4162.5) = 6.6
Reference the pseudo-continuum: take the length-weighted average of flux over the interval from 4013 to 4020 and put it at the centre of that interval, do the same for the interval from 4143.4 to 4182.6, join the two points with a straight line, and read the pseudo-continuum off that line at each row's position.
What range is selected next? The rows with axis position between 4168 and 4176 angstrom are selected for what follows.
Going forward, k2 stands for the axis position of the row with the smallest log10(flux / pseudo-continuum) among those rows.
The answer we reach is 4171.59 angstrom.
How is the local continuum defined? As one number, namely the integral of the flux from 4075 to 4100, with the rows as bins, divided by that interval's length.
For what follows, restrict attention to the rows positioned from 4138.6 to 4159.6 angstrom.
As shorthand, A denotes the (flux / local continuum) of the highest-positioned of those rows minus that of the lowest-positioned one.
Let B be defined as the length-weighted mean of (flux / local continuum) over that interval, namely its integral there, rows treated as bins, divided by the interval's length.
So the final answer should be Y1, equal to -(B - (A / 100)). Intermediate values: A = -0.17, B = 0.91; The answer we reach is -0.91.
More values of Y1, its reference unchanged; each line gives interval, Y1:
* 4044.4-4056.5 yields -0.92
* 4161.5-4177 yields -0.96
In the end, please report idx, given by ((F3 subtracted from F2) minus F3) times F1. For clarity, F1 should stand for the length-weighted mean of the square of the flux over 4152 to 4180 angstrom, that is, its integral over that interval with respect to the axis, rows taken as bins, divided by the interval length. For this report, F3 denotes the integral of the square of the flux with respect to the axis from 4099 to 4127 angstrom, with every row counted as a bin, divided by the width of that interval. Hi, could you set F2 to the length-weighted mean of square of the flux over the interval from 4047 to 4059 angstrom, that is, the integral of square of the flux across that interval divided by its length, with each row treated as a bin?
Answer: -3826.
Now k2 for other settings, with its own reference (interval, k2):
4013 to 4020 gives 4013.30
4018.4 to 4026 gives 4025.33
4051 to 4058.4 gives 4056.97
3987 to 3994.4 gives 3990.26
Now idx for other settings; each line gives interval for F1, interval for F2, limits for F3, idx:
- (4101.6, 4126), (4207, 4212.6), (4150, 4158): -3299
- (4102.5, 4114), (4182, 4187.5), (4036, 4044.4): -3727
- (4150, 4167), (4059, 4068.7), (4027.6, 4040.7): -1859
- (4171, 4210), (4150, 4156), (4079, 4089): -2592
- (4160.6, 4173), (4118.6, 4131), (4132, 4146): -2774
